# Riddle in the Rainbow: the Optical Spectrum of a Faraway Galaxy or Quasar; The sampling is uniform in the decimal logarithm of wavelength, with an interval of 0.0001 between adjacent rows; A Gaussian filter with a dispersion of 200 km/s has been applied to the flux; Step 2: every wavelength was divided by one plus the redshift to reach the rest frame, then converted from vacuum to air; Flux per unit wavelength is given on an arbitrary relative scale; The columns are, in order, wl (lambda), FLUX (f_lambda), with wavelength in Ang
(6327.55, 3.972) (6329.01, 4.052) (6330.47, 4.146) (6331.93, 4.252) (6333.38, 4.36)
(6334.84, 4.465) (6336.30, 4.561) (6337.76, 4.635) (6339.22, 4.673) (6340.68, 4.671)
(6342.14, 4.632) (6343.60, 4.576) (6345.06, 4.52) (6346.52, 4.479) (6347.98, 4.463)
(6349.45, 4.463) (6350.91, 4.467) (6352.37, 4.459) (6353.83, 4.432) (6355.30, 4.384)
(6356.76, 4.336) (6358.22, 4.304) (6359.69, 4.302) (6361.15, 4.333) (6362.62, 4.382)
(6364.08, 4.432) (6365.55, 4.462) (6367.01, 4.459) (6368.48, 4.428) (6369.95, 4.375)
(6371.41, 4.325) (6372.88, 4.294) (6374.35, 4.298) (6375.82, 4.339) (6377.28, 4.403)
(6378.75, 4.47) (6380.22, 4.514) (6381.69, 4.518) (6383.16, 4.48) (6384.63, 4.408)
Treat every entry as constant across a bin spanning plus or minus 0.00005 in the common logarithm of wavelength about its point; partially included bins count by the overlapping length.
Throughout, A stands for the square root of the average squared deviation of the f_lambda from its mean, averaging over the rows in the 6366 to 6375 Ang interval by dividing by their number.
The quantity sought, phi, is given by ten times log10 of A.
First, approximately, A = 0.06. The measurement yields -12.0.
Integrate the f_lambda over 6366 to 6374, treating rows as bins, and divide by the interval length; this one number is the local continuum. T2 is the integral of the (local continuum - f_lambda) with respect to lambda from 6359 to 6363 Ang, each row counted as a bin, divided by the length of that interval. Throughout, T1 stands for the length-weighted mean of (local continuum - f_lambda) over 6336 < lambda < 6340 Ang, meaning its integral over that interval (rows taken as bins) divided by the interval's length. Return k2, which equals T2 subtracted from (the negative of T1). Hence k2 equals 0.21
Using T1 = -0.25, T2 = 0.040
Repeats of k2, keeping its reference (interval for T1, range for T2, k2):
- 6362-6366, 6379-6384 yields 0.17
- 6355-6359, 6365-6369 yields 0.04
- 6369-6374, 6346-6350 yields 0.05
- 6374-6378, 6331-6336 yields -0.03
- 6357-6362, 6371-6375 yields -0.13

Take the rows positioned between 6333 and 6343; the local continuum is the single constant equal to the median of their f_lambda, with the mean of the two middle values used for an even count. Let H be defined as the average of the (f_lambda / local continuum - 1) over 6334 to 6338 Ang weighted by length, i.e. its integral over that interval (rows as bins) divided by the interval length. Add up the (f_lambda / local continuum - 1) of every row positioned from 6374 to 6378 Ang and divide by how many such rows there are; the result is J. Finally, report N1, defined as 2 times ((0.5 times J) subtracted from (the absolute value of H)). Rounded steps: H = -0.020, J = -0.062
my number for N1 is 0.102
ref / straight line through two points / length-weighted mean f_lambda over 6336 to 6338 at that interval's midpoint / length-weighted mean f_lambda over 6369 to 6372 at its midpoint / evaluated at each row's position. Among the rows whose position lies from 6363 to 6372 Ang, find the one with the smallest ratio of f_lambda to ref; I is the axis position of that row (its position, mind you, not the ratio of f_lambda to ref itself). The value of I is 6371.41 Ang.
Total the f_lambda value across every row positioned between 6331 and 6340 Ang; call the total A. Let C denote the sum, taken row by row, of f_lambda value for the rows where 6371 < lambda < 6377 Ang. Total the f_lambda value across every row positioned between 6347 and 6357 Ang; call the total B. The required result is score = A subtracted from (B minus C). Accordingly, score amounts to -13.2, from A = 27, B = 31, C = 17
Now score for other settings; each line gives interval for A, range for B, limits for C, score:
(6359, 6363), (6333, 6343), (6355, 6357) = 10.3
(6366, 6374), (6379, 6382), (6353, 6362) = -38.9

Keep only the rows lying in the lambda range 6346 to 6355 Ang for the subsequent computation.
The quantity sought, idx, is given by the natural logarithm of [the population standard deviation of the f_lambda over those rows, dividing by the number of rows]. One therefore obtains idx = -4.3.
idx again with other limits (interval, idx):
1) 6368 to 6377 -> -3.1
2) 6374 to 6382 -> -2.5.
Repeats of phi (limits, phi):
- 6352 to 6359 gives -12.4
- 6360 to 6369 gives -13.4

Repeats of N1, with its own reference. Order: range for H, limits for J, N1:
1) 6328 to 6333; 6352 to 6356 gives 0.251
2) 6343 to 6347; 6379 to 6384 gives 0.073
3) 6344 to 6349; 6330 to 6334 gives 0.142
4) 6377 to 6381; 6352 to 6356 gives 0.115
